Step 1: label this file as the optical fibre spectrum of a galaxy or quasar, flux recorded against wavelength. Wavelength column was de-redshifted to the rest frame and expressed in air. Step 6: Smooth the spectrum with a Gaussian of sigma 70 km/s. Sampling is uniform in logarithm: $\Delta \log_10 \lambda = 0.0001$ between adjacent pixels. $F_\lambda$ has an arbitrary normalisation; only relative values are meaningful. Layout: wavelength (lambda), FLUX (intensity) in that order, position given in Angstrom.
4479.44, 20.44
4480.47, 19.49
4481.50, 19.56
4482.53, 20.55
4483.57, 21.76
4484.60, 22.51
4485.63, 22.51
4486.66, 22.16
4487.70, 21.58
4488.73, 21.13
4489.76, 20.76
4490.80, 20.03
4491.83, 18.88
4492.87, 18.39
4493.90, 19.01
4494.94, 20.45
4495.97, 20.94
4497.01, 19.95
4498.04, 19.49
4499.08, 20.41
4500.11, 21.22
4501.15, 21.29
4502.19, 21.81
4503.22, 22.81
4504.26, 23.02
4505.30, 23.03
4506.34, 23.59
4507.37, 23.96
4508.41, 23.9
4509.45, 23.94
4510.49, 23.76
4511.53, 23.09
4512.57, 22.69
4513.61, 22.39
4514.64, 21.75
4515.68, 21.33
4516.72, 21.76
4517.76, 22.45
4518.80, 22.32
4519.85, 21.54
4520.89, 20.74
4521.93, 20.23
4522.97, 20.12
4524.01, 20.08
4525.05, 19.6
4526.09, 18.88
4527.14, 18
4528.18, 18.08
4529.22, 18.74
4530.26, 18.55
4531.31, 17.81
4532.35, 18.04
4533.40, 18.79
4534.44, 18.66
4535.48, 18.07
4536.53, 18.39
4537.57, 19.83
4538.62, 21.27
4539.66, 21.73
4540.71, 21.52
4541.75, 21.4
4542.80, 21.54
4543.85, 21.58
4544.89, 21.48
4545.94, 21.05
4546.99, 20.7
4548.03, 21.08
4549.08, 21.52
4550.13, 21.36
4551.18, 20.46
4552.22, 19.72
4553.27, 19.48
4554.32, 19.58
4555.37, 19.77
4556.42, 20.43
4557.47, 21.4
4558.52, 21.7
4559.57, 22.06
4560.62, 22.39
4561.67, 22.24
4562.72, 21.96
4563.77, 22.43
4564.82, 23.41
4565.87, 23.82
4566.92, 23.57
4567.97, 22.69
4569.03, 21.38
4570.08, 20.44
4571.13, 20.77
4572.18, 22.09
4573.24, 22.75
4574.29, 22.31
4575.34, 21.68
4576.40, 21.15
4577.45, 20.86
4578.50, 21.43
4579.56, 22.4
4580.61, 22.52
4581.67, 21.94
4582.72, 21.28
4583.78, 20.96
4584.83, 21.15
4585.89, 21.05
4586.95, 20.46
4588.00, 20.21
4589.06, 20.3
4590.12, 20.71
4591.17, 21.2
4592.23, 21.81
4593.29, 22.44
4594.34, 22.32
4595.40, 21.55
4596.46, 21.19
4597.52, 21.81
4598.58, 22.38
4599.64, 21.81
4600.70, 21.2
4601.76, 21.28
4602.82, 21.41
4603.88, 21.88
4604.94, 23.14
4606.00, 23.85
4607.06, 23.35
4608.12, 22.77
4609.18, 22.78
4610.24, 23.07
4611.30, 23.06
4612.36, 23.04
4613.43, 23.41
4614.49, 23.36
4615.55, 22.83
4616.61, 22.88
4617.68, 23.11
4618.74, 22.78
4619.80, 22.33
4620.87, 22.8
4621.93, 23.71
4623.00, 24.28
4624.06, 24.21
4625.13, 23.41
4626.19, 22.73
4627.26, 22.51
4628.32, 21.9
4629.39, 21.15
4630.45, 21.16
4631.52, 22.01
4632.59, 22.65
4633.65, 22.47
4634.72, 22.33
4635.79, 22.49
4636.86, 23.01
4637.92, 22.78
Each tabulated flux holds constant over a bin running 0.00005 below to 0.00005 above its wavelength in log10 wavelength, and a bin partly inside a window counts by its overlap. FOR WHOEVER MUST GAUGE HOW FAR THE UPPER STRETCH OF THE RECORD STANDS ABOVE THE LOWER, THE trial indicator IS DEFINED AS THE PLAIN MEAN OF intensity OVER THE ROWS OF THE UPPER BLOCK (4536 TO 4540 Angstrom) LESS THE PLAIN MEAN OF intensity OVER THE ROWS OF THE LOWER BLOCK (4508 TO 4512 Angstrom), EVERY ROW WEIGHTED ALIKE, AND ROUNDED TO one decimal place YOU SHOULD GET -3.4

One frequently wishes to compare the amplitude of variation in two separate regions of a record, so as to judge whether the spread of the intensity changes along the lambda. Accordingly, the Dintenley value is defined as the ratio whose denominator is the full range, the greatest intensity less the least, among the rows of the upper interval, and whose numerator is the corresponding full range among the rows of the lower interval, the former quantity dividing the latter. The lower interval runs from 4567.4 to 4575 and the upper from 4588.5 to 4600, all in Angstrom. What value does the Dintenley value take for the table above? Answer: 1.08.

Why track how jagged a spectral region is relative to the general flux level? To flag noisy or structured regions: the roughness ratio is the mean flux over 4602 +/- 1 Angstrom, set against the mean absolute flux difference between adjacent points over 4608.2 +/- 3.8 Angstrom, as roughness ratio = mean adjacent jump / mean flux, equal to 0.0164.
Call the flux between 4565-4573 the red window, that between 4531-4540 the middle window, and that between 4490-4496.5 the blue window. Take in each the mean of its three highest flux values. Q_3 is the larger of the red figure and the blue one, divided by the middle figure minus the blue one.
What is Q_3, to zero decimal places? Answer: 50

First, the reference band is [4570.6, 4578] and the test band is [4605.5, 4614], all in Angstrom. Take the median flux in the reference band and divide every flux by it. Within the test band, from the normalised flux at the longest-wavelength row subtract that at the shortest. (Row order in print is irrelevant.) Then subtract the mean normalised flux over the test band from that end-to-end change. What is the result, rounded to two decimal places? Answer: -1.09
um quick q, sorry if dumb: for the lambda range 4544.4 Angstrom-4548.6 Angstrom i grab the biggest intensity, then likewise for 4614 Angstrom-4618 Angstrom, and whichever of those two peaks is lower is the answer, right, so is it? 21.5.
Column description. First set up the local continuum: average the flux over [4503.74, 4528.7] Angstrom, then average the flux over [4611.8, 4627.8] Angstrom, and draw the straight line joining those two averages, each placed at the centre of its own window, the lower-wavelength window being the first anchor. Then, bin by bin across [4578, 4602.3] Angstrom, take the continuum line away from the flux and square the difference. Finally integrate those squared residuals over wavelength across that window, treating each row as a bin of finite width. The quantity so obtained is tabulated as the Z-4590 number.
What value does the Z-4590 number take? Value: 51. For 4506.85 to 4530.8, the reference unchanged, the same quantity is 103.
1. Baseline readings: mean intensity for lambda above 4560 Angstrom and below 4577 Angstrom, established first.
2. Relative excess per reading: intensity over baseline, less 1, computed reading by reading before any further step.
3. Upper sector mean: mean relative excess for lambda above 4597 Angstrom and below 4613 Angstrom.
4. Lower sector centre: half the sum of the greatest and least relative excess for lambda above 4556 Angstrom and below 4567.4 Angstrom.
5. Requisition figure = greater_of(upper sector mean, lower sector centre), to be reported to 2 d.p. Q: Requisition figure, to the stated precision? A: 0.01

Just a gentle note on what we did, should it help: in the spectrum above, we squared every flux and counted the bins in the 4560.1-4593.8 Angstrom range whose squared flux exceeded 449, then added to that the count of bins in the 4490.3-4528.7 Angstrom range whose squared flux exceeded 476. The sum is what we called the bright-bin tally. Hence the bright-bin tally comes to 34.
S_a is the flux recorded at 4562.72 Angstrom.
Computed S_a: 21.96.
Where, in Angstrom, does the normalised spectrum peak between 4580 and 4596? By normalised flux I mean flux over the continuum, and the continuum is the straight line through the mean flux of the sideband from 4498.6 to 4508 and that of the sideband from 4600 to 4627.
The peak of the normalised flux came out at 4580.61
